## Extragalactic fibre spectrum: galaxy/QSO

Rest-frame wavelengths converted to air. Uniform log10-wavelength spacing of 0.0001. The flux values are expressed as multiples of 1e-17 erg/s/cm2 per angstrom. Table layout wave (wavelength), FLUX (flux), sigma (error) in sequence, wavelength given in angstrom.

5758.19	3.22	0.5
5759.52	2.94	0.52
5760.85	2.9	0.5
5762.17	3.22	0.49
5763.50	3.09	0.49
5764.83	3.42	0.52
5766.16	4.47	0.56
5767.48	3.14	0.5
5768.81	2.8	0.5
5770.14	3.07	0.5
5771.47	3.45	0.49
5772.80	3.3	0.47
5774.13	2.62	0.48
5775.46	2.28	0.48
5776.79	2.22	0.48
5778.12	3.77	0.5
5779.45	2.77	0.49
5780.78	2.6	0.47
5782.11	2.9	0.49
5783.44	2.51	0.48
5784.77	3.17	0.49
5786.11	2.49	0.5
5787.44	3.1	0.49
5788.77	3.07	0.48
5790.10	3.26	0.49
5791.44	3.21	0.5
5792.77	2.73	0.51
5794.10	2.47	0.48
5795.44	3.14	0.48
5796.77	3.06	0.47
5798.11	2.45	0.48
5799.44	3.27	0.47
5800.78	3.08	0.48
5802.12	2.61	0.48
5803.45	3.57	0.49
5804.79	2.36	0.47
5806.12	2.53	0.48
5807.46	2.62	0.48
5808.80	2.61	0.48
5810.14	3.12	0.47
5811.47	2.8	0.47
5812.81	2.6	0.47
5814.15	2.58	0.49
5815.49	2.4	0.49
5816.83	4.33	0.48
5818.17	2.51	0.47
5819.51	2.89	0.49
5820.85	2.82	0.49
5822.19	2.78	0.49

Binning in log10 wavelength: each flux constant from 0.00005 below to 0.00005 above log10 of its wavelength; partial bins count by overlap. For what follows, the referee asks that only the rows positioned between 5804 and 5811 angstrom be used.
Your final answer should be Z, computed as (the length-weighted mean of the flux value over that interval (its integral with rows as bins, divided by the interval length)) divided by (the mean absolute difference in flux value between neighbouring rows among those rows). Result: 13.7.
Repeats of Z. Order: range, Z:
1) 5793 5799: 6.2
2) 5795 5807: 5.1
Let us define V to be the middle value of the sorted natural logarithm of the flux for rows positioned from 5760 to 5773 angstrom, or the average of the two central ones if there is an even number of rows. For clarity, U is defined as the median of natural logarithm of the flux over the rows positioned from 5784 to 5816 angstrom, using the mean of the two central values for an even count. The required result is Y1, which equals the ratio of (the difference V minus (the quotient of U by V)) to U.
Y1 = 0.3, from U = 1.02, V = 1.16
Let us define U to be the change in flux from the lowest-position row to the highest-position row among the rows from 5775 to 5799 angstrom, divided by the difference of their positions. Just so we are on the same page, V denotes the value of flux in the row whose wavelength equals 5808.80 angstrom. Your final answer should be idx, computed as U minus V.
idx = -2.6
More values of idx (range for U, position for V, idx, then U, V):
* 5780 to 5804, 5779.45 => -2.7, 0.043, 2.77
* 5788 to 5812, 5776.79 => -2.2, -0.012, 2.22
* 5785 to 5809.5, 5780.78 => -2.6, 0.005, 2.6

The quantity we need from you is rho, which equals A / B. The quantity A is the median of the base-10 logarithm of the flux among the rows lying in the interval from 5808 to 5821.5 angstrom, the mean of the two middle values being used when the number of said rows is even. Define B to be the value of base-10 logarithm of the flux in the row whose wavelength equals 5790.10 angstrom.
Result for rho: 0.84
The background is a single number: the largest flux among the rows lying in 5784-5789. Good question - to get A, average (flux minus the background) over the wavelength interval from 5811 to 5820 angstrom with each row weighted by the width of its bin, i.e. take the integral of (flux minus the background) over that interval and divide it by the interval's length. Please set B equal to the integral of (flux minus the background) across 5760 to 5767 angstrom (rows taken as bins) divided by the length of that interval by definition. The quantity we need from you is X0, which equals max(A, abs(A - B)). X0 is 0.53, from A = -0.30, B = 0.2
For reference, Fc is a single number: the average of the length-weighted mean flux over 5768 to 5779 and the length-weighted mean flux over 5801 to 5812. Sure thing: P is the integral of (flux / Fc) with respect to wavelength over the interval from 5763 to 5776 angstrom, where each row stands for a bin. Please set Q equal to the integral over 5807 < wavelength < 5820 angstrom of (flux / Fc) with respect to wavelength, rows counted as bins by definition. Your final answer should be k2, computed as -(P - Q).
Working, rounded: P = 14.4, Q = 12.9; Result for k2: -1.5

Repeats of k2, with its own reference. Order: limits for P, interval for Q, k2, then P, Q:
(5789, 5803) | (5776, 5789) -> -1.5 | 14.4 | 12.9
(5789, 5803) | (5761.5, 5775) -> 0.9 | 14.4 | 15.3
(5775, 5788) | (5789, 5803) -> 1.7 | 12.6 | 14.4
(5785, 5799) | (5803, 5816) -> -1.9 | 14.2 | 12.3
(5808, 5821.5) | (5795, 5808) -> -0.5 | 13.5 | 13.0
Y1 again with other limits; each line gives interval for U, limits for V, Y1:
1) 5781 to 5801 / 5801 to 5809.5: -0.2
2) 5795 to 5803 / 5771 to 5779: 0.0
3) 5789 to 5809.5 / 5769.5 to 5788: 0.1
